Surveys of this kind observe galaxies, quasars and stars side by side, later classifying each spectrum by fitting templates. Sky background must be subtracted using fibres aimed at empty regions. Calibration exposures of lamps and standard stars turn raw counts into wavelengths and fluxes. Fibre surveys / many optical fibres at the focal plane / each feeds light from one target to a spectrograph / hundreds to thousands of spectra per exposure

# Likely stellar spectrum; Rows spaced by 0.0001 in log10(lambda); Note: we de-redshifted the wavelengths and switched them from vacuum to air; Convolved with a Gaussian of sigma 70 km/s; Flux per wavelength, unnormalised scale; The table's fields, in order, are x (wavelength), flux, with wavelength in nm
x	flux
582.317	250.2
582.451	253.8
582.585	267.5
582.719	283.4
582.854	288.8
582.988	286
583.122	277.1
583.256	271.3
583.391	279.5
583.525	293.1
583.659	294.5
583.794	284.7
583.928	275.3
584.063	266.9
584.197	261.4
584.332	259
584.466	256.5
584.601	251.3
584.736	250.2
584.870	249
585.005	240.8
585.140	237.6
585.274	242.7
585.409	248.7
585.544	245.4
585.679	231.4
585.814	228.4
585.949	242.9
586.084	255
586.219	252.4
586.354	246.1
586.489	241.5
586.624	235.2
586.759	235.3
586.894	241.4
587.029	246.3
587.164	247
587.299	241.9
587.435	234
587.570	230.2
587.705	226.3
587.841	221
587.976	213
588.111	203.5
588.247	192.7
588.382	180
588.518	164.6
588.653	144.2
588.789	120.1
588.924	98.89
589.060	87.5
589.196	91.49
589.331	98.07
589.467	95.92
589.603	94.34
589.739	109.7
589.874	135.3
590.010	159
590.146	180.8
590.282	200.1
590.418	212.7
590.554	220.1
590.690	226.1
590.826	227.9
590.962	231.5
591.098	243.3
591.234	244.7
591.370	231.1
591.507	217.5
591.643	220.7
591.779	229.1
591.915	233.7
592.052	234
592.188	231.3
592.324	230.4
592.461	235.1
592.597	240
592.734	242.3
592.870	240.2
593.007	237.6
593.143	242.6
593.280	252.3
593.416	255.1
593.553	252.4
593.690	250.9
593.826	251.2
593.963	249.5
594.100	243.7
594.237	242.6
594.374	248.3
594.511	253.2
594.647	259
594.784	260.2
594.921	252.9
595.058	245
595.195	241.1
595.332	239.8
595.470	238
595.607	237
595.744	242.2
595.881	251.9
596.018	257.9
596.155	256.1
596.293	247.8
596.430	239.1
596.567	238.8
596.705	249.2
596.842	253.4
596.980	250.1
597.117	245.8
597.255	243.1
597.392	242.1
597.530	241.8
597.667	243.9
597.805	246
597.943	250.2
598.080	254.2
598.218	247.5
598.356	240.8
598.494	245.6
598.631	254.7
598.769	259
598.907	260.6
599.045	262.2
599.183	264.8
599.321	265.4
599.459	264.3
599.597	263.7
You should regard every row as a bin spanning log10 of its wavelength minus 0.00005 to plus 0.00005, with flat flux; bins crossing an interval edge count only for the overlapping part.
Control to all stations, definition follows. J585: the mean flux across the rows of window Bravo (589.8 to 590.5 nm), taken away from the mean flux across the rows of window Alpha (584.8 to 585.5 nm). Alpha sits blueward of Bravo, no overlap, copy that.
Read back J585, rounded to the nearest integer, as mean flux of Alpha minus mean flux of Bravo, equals 66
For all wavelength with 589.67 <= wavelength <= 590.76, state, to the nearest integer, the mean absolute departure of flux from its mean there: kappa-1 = 34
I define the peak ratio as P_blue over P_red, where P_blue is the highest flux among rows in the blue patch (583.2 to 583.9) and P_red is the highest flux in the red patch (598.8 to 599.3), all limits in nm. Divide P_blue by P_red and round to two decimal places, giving 1.11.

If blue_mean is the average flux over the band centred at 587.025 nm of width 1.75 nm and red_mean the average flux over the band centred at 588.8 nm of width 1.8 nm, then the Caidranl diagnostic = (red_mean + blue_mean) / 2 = 188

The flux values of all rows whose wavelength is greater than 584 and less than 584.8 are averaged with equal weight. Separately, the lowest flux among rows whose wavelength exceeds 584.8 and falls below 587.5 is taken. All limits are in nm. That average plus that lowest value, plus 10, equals 496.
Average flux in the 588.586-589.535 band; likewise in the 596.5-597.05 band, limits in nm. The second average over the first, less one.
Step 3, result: 1.36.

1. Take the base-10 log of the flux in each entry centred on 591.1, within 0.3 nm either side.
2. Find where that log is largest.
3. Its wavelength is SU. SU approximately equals 591.234 nm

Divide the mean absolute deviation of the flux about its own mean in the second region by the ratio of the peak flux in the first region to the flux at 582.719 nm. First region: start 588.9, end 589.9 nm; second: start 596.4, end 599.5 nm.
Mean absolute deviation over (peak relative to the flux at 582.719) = 15.2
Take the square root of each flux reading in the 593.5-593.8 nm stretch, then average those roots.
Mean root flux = 15.9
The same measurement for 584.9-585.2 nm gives 15.5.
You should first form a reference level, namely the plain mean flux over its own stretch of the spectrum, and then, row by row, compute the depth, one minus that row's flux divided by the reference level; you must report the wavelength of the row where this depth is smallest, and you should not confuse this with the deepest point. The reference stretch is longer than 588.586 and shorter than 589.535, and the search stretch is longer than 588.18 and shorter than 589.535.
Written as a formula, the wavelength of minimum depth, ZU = 588.247 nm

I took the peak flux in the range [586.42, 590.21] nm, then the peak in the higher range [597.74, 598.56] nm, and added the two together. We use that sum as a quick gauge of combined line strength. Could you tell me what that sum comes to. 501.2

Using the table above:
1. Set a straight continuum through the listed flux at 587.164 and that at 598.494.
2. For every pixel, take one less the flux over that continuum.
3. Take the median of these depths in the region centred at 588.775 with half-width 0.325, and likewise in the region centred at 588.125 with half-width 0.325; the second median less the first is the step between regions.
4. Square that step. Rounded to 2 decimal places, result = 0.11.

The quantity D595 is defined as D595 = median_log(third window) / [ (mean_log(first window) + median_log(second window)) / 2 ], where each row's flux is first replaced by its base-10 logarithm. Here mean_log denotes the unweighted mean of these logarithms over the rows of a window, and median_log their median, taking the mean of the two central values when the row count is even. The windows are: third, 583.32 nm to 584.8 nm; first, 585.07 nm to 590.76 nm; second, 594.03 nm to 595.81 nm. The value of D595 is 1.04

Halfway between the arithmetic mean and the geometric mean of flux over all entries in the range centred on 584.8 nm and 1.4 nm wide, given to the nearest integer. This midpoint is 250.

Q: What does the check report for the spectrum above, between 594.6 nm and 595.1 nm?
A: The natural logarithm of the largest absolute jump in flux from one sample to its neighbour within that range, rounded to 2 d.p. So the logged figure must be 2.07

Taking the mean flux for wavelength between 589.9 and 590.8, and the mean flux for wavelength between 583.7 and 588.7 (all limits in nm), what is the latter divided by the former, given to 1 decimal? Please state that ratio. 1.2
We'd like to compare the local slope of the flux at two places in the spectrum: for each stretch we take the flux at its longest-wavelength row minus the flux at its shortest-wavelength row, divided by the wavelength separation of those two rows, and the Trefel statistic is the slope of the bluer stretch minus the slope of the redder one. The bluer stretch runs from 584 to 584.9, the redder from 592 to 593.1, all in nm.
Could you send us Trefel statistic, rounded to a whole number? -26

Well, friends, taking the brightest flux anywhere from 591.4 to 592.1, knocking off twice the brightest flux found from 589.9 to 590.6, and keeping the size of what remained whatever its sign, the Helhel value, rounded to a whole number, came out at 206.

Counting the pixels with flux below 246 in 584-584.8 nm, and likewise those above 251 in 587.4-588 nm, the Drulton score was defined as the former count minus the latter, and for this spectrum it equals 0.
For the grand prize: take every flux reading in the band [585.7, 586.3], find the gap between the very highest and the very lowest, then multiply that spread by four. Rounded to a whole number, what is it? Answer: 106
